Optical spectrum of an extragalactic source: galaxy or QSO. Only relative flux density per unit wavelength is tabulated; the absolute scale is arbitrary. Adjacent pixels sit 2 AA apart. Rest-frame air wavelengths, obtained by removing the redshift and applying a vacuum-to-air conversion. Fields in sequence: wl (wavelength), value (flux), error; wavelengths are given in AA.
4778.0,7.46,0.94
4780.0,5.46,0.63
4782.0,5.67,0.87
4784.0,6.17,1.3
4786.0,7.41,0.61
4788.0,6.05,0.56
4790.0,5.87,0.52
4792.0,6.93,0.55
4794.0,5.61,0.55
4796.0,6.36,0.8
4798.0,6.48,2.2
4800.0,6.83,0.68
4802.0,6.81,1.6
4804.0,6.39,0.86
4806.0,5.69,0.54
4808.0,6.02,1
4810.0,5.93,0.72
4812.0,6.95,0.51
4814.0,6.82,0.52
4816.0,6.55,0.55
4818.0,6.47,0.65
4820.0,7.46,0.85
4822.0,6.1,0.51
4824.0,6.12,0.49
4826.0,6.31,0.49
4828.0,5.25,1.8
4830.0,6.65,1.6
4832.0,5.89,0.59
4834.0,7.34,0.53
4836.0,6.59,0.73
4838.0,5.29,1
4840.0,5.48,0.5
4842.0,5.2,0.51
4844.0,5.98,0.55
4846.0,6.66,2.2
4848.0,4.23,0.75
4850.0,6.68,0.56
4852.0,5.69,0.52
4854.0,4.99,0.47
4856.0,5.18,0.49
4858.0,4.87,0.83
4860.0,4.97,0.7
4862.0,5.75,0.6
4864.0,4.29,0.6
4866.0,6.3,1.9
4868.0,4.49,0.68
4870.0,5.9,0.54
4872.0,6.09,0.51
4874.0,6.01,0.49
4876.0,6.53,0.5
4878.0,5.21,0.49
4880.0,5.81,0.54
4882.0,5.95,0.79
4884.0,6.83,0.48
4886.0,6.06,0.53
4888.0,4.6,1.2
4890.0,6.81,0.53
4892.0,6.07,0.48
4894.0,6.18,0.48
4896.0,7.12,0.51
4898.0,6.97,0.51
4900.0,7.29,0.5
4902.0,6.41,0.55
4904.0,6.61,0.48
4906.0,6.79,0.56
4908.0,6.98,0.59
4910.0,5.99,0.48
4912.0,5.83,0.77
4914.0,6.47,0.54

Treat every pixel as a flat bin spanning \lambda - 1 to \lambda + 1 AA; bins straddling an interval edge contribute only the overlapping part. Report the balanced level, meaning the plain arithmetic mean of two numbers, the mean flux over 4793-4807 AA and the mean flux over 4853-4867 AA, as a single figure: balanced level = 5.8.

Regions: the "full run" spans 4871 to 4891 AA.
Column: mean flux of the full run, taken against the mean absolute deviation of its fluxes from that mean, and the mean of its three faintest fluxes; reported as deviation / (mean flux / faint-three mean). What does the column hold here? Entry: 0.42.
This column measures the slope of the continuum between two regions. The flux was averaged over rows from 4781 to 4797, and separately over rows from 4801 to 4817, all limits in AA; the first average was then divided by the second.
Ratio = 0.98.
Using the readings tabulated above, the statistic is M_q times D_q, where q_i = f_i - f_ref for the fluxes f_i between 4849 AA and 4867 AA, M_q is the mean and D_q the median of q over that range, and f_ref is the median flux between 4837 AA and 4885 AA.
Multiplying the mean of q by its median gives 0.17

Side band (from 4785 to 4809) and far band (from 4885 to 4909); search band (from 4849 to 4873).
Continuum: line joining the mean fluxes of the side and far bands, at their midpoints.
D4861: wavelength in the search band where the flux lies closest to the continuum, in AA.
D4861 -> 4866.0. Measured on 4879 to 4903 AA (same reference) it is 4902.0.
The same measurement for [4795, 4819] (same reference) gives 4796.0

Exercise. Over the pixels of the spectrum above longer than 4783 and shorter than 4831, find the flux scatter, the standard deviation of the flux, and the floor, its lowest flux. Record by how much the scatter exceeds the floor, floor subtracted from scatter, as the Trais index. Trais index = -4.7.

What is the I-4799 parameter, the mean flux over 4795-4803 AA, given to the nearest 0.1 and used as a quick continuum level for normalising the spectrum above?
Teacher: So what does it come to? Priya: 6.6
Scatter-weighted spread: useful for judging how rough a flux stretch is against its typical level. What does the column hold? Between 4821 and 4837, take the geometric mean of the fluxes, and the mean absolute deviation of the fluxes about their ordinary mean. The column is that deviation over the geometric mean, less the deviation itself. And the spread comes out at -0.37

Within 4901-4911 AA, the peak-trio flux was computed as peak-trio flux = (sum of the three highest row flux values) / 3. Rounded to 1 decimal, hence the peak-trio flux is 6.8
